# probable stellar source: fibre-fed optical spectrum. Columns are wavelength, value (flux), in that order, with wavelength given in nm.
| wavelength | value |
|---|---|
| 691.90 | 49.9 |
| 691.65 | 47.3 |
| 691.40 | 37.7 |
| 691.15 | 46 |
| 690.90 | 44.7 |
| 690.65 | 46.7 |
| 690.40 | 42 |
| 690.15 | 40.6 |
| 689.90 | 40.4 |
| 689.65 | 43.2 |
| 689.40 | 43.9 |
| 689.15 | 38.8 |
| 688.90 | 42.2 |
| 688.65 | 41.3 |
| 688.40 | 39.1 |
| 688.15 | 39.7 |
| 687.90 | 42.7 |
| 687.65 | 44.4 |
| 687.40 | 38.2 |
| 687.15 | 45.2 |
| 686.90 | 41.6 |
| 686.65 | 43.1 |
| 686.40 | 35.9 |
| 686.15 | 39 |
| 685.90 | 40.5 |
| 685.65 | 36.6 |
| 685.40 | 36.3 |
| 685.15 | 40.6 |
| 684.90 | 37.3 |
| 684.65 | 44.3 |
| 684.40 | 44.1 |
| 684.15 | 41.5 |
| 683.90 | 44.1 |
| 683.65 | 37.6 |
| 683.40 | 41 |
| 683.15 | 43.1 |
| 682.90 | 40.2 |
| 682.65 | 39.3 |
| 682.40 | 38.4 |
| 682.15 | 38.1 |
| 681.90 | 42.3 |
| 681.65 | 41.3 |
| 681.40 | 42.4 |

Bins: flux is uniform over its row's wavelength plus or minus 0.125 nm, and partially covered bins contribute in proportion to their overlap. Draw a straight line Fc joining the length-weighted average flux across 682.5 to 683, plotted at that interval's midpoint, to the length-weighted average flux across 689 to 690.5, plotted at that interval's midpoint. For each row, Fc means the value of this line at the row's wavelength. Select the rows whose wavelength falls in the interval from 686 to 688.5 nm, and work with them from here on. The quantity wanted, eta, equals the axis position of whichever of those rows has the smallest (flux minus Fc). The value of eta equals 686.40 nm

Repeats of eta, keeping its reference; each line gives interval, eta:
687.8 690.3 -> 689.15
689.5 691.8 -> 691.40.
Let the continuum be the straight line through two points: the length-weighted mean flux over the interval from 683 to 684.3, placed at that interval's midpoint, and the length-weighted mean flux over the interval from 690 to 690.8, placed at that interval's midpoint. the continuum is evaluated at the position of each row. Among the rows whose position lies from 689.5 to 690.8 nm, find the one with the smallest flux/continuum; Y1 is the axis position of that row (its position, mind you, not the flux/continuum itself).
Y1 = 689.90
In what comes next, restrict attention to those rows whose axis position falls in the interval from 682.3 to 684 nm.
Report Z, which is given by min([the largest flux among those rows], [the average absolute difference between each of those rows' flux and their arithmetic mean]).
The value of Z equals 1.9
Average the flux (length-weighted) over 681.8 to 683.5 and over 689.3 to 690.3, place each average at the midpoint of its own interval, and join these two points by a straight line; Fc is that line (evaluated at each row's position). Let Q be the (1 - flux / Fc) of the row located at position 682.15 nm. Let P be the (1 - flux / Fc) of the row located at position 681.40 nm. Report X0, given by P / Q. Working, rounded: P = -0.060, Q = 0.05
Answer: -1.1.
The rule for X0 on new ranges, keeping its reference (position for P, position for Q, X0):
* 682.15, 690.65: -0.5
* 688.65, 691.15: -0.1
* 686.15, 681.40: -0.9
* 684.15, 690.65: 0.2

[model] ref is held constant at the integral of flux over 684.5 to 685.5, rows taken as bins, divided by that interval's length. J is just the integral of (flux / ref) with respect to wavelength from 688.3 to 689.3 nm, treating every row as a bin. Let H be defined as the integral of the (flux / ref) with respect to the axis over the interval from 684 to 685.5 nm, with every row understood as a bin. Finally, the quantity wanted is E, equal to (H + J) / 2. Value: 1.3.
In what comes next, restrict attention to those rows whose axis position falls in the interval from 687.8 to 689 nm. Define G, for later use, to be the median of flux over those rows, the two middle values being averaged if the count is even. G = 41.3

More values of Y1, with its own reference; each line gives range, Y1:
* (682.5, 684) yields 683.65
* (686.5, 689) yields 687.40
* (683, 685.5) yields 685.40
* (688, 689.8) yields 689.15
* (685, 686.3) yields 685.40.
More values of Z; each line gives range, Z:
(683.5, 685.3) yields 2.4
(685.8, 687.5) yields 2.4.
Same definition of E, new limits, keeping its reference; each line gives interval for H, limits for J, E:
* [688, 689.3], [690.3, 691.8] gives 1.5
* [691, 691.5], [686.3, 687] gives 0.6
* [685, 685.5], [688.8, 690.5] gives 1.1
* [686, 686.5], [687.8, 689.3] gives 1.0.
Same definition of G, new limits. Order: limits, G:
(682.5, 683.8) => 40.2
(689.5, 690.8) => 42.0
